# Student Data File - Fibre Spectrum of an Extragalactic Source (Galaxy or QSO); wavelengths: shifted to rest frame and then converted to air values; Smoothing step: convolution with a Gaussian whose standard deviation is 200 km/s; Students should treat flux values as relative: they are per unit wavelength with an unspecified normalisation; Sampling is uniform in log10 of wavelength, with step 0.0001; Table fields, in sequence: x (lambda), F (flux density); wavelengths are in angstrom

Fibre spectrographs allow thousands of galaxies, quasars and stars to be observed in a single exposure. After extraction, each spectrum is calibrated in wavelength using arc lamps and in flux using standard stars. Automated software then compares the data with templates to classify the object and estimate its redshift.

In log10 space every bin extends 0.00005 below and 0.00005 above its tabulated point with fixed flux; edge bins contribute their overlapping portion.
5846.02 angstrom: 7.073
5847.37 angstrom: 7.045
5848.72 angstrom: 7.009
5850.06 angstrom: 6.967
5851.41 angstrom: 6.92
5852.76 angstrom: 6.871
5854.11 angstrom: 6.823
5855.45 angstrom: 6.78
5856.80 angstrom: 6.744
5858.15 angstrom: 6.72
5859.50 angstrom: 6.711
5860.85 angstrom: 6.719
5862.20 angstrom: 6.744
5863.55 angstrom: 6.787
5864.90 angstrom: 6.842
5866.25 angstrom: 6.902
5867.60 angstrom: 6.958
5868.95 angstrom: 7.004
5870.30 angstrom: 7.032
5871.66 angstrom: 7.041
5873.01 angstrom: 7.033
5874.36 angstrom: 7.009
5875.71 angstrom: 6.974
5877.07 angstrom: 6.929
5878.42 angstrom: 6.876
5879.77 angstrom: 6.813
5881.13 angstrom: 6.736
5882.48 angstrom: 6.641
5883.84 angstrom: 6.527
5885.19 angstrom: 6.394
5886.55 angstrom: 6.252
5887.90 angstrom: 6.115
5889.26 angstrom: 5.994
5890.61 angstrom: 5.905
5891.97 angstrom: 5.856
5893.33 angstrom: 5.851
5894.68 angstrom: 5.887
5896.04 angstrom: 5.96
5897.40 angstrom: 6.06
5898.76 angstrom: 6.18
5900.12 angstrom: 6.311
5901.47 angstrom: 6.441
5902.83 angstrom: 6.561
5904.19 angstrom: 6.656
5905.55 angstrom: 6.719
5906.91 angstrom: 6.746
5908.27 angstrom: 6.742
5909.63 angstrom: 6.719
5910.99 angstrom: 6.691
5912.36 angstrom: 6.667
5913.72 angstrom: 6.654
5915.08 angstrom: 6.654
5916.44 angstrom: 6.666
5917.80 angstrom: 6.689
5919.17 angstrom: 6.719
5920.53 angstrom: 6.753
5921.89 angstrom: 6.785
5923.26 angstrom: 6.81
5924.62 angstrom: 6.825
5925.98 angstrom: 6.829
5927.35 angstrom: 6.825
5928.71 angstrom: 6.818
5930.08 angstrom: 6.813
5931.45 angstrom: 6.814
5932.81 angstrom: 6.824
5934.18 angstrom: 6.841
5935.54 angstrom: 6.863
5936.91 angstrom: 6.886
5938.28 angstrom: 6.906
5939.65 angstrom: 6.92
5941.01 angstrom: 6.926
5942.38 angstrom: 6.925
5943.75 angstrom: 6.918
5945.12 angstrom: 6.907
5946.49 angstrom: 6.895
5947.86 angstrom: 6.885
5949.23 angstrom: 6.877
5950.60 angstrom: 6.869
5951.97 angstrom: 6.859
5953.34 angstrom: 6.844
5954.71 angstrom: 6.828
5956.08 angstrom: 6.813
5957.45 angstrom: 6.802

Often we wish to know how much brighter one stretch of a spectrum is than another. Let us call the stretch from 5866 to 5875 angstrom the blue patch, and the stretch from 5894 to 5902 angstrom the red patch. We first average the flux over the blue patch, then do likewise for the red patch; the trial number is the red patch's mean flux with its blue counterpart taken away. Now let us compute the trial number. -0.86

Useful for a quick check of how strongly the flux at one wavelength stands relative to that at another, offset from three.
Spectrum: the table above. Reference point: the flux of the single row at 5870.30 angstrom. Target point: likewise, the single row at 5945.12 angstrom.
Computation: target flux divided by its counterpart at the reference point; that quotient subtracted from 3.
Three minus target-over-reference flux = 2.02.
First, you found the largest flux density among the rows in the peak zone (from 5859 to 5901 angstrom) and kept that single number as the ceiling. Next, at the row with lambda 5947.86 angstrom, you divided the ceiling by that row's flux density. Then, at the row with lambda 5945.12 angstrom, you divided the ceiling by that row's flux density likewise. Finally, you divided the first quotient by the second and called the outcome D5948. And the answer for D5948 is 1.00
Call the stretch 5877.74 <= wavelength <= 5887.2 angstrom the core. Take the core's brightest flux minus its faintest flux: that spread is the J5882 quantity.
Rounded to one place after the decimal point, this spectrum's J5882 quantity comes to 0.6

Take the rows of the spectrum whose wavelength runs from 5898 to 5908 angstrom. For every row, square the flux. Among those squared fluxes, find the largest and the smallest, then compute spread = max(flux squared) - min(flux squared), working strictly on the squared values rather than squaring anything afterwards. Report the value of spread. 7.3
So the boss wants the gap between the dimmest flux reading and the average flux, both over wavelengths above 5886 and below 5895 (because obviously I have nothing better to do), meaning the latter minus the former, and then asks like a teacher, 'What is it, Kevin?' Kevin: 0.13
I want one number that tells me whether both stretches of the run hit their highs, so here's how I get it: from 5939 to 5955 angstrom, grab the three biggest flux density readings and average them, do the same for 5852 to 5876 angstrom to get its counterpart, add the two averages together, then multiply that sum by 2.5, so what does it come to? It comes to 34.9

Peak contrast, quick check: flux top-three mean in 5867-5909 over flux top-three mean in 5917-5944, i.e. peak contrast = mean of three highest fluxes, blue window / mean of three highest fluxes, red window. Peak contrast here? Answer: 1.02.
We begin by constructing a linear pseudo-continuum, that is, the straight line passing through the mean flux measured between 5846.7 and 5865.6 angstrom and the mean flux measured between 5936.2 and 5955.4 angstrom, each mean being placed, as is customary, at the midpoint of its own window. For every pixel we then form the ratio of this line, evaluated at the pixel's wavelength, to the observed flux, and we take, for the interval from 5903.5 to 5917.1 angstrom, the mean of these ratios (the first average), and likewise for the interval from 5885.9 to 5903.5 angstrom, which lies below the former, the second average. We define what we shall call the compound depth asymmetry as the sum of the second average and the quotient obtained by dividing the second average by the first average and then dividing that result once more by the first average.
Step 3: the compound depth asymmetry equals 2.19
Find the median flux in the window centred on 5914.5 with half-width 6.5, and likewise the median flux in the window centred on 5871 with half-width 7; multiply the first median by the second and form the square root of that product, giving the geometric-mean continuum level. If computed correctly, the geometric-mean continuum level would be 6.84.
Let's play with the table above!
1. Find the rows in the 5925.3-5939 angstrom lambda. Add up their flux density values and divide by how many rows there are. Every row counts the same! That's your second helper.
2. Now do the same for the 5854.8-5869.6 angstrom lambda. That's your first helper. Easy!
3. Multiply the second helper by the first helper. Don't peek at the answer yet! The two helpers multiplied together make 46.6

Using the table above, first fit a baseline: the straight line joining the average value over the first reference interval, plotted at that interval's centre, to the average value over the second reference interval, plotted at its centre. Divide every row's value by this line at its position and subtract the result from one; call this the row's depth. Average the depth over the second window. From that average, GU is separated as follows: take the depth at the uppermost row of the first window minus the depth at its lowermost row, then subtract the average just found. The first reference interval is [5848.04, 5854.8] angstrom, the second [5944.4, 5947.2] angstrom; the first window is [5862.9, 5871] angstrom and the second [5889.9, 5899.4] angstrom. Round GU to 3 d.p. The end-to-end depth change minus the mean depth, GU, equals -0.174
